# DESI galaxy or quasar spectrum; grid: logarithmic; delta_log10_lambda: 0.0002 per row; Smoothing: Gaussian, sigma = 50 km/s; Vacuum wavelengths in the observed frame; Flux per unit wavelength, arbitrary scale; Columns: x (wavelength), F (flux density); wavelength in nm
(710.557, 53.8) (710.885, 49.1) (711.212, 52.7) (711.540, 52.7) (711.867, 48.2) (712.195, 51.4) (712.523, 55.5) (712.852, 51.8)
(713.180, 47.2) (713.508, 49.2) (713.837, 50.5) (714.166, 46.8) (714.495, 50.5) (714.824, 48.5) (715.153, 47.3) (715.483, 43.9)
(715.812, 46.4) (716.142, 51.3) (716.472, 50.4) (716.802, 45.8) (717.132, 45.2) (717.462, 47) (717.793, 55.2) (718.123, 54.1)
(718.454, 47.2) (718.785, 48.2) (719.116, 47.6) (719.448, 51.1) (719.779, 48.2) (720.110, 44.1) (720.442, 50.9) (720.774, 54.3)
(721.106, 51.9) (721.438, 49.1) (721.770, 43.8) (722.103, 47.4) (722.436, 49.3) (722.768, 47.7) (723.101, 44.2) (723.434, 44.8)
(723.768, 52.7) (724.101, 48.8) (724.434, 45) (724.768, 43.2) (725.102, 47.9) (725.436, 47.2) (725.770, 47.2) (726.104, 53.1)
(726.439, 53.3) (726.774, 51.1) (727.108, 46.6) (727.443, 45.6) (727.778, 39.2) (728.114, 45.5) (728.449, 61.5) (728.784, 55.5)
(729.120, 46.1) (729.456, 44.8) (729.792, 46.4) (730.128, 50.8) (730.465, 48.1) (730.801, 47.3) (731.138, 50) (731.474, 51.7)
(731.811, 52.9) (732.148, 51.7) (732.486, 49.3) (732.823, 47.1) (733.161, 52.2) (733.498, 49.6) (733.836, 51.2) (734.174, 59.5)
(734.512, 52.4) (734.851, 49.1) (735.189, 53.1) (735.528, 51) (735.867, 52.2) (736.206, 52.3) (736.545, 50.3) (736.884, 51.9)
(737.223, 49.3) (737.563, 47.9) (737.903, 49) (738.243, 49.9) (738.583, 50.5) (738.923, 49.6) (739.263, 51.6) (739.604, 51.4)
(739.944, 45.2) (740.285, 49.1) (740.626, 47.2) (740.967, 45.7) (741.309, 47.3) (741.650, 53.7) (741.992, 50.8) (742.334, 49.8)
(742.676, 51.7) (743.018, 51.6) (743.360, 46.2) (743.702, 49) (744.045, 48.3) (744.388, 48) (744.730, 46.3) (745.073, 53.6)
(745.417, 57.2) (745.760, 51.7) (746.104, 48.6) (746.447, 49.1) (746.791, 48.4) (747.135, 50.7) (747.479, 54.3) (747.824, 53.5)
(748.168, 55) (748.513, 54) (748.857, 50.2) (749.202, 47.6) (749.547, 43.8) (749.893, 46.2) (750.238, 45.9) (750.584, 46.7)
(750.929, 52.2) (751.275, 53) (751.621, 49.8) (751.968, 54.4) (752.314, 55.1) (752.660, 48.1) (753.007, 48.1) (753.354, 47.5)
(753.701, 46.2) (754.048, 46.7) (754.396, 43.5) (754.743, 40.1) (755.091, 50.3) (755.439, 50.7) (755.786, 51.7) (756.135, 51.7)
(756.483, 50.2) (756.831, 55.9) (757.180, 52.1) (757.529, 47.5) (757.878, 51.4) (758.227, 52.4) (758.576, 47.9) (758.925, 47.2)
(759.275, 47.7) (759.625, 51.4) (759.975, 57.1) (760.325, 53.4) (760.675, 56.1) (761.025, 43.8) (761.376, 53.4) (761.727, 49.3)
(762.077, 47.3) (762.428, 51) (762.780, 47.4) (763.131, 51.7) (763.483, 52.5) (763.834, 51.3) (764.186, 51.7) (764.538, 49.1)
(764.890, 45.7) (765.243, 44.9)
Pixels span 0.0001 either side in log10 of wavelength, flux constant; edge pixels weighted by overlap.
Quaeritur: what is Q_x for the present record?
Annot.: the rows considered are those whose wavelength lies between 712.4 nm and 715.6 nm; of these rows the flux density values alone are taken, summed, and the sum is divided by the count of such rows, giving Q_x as 49.1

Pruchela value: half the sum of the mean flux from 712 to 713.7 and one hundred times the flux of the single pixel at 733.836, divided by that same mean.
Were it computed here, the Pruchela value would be 51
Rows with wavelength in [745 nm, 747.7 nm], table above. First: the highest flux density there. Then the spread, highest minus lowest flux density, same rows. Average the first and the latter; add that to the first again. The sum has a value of 90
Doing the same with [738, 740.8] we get 81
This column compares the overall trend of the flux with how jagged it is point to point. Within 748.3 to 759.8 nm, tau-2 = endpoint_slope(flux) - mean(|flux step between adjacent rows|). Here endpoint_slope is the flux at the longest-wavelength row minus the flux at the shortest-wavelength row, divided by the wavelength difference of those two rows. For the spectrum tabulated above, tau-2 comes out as -2.9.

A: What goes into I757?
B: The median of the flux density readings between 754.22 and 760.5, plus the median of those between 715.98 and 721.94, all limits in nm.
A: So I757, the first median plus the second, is 100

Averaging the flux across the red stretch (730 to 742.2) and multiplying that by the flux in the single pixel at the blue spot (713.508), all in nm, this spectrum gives 2476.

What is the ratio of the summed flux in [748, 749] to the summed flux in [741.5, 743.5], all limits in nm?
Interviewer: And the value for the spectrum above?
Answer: 0.52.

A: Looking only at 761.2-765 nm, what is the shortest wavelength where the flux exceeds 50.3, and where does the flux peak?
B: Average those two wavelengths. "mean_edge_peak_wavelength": 761.38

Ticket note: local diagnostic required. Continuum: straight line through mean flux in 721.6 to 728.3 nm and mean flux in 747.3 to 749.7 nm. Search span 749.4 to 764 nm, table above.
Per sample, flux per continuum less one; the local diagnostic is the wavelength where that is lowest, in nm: 754.743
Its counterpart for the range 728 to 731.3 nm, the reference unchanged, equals 729.456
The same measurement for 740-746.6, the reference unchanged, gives 740.967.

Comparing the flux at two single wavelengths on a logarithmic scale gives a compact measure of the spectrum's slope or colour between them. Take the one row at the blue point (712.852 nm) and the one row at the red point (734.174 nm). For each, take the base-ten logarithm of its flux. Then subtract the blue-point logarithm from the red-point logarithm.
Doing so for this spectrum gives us 0.060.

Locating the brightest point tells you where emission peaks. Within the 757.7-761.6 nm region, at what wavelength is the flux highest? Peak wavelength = 759.975 nm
